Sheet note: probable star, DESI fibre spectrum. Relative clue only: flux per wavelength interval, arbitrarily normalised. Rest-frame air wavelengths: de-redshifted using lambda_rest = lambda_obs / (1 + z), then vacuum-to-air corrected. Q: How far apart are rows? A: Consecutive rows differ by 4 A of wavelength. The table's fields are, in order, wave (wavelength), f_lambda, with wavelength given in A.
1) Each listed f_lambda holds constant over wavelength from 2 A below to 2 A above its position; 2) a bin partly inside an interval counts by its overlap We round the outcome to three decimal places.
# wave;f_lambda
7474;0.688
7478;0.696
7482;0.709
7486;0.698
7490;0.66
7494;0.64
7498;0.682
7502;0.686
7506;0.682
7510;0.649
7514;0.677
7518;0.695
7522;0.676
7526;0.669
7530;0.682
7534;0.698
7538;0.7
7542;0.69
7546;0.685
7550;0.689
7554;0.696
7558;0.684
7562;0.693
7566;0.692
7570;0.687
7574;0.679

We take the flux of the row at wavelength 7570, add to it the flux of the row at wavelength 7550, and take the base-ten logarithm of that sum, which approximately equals 0.139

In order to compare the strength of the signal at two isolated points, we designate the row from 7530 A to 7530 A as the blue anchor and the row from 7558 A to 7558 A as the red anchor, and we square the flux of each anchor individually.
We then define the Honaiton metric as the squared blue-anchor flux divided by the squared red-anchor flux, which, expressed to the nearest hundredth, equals 0.99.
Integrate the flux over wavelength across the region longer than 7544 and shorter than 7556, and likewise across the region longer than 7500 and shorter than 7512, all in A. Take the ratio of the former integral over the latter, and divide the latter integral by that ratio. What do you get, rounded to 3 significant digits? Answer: 7.86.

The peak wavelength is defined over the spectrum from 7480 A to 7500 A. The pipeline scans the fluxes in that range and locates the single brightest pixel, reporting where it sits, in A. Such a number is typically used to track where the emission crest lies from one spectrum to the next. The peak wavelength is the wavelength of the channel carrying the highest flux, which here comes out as 7482 A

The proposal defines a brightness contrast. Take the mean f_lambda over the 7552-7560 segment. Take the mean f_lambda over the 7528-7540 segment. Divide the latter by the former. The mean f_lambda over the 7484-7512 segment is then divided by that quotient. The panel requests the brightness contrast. 0.668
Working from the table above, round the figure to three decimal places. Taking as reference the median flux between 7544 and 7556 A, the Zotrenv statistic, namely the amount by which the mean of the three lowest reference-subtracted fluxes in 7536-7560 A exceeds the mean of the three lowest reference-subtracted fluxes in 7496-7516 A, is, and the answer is 0.017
